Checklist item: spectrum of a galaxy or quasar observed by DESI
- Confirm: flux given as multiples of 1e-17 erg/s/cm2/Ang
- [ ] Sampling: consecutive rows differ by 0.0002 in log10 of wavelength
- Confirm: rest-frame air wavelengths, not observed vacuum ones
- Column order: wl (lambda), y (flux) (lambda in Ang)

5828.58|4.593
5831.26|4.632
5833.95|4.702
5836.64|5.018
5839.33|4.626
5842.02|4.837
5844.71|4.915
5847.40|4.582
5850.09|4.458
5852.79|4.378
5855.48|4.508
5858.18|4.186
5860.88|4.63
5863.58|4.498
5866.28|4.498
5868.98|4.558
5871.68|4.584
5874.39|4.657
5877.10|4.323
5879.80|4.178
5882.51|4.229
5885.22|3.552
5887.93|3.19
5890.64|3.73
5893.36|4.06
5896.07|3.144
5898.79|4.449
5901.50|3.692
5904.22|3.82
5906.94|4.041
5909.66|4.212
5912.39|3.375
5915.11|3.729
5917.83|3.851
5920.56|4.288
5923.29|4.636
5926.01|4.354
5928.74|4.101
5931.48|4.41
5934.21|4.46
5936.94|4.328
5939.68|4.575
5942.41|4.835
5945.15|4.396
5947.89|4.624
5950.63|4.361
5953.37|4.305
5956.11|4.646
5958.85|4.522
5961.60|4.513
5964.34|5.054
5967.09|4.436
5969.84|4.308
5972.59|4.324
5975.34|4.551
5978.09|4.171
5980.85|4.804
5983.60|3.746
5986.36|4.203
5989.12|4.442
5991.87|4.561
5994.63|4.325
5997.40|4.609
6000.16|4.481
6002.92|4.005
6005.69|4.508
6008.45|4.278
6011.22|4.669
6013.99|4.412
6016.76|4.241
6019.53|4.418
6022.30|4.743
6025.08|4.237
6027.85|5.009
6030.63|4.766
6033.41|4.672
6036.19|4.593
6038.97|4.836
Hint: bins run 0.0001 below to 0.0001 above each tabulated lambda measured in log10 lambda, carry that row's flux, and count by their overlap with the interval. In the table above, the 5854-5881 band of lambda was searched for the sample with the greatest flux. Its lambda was 5874.39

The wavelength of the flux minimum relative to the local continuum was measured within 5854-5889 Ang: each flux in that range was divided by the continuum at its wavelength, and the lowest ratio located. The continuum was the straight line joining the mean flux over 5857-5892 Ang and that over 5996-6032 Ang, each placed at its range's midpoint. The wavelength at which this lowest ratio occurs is 5887.93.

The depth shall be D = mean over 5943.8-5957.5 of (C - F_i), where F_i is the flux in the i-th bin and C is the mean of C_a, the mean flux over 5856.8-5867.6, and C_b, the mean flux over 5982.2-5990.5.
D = -0.17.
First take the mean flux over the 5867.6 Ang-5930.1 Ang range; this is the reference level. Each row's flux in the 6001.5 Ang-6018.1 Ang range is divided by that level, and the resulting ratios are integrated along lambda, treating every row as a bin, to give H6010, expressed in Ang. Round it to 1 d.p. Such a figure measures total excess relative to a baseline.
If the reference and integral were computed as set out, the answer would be 17.9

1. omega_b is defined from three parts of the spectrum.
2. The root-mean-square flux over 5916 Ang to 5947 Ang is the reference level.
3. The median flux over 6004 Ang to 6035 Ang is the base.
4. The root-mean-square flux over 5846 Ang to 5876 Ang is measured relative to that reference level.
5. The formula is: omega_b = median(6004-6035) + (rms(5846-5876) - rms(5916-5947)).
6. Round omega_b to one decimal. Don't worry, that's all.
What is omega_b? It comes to 4.6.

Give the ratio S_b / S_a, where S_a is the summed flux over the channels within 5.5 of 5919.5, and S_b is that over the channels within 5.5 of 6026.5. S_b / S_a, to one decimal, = 1.1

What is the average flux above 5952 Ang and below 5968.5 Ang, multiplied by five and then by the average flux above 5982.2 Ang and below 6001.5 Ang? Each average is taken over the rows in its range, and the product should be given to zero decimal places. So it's 99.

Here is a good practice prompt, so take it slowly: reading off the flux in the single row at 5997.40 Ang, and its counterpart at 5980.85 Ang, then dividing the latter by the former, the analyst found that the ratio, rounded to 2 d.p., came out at 1.04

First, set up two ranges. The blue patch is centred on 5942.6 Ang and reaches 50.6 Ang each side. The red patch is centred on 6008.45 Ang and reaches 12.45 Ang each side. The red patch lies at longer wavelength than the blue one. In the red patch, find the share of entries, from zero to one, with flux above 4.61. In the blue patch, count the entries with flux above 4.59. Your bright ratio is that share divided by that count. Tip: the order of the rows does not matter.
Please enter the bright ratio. 0.02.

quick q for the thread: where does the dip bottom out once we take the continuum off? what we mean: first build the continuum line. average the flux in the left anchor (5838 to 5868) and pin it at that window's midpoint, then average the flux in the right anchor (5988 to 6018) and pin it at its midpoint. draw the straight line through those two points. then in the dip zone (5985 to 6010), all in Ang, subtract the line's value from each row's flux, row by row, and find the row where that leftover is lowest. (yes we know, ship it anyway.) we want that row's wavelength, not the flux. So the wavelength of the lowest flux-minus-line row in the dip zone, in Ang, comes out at 6002.92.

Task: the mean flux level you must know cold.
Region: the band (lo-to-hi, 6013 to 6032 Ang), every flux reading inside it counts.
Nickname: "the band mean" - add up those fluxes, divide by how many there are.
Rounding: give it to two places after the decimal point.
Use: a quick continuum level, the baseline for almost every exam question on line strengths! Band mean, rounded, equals 4.55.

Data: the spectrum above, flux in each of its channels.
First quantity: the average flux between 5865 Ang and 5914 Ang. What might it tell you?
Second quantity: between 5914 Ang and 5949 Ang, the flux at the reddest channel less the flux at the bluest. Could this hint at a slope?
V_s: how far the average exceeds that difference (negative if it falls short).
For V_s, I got 3.12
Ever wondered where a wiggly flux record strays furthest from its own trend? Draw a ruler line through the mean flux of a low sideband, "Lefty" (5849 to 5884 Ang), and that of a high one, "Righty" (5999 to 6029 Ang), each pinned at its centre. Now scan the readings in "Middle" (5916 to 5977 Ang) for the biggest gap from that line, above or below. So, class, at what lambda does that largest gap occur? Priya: 5964.34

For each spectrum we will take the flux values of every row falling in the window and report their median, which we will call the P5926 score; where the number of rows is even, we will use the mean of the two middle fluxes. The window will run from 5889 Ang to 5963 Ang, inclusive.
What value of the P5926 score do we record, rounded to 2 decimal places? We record 4.33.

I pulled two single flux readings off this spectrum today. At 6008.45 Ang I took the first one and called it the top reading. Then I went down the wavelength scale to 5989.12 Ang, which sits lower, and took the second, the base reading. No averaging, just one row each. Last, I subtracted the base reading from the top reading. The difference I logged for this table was -0.16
